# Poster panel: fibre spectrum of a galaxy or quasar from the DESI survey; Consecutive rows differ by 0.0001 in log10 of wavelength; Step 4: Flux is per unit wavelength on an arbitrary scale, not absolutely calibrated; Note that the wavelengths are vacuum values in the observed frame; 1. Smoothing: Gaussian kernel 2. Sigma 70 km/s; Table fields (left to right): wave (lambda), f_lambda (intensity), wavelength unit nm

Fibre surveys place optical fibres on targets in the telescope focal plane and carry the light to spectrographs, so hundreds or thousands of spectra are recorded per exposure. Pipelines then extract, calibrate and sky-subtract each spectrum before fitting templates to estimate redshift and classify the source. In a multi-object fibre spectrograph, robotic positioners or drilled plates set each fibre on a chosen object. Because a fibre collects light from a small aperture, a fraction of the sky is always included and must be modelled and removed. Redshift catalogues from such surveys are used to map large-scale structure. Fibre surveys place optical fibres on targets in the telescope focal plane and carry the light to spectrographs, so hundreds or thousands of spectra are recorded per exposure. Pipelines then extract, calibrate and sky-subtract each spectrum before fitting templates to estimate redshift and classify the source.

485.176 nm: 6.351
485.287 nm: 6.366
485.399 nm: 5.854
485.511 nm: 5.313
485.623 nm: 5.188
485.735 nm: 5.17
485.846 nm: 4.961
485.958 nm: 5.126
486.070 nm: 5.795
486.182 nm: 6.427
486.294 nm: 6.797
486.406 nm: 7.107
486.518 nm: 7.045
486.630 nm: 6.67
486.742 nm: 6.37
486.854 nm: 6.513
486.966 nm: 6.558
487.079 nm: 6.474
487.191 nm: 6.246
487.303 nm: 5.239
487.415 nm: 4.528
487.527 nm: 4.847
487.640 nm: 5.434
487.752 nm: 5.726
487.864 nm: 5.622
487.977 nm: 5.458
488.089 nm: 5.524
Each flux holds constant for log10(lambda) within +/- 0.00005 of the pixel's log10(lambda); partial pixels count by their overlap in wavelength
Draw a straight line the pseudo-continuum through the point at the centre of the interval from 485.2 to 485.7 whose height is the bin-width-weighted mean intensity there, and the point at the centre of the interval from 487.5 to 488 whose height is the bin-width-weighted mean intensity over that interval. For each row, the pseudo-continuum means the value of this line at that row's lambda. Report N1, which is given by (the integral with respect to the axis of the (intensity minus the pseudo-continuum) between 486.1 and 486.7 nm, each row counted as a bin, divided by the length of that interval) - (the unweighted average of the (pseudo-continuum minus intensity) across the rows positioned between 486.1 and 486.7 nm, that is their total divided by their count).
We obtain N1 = 2.38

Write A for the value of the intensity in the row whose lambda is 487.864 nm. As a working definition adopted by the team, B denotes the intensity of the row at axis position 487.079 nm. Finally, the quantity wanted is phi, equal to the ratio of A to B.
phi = 0.87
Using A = 5.622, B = 6.474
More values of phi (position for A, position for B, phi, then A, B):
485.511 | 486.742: 0.83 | 5.313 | 6.37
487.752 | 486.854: 0.88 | 5.726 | 6.513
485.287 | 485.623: 1.23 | 6.366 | 5.188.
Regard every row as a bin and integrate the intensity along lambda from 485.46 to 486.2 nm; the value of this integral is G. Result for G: 4.0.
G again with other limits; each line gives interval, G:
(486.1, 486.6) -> 3.4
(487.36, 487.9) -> 2.8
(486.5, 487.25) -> 4.9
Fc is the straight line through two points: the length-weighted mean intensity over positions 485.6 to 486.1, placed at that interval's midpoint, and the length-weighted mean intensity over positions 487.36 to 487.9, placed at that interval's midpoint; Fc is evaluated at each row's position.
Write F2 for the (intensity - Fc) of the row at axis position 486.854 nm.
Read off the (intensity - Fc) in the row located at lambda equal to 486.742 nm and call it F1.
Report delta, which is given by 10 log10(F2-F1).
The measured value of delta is -8.4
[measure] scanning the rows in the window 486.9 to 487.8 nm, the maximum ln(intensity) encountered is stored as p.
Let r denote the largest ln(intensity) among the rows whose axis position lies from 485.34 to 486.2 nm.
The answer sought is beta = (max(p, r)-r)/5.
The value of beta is 0.004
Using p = 1.88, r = 1.86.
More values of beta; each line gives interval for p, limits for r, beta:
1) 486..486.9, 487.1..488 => 0.026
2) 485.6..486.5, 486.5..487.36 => 0.002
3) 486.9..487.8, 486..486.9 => 0.000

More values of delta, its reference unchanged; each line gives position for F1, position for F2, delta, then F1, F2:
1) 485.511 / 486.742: 0.3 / 0.1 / 1.1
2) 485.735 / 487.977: -5.2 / -0.1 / 0.2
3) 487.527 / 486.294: 2.9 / -0.4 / 1.6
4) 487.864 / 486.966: -0.3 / 0.4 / 1.3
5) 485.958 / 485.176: 0.9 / -0.1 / 1.1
